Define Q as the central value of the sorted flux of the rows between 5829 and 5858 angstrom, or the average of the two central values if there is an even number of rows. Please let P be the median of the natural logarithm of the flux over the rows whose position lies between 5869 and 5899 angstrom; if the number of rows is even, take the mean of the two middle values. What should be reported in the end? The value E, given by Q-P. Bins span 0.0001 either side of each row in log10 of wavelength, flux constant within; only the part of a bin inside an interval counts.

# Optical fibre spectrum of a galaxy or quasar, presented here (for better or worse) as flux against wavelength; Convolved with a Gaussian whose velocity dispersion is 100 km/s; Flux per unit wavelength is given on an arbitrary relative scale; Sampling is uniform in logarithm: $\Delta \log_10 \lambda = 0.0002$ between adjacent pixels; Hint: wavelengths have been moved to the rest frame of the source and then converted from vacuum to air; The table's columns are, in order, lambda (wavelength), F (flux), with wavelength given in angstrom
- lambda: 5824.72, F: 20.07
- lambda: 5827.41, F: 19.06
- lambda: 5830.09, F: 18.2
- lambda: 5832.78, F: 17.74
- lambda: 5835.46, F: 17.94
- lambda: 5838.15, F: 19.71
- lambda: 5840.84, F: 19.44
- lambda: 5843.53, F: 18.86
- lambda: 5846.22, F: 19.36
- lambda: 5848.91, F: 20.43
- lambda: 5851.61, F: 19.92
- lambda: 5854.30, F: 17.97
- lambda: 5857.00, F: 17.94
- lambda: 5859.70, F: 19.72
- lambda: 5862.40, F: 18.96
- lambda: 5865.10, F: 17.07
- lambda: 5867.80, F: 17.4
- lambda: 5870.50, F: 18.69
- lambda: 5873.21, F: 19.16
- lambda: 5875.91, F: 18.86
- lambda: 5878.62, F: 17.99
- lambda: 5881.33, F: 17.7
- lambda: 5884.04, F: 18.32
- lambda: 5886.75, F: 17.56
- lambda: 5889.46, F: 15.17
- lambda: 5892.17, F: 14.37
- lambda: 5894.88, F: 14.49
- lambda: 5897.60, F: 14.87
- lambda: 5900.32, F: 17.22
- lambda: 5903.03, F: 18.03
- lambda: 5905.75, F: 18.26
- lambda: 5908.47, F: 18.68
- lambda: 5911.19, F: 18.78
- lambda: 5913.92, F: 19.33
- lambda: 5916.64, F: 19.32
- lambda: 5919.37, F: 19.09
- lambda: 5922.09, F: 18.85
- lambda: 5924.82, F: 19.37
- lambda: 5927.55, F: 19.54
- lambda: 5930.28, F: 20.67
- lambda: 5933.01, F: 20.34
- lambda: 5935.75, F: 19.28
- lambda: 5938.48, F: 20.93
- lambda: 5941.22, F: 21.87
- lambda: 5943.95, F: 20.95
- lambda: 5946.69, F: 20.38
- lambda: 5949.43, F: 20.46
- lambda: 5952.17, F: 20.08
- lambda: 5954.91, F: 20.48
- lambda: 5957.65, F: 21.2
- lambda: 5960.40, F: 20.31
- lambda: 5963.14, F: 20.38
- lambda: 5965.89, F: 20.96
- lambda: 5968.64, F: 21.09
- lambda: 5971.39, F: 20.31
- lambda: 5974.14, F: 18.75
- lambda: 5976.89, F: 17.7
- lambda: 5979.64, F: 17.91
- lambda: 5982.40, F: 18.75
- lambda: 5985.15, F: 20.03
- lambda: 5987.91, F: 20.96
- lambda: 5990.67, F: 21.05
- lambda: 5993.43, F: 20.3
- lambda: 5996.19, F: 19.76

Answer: 16.0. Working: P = 2.87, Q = 18.9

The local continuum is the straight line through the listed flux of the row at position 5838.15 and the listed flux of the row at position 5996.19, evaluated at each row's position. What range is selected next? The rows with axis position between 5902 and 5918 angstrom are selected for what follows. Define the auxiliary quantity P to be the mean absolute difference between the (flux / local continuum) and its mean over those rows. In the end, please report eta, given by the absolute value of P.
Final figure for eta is 0.021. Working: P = 0.021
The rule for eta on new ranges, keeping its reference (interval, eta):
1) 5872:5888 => 0.026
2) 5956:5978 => 0.047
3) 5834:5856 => 0.036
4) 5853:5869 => 0.039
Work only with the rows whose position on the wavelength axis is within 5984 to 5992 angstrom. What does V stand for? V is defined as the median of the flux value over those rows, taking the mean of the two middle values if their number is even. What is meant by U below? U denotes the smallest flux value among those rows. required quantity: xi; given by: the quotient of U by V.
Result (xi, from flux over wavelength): 0.96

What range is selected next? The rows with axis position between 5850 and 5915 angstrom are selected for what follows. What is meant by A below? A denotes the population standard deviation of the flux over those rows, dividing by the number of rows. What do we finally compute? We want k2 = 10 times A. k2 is 15.4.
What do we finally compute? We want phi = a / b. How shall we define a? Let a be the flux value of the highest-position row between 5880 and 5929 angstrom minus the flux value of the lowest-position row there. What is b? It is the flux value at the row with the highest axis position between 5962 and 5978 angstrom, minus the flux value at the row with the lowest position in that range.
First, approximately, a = 1.8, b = -3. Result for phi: -0.7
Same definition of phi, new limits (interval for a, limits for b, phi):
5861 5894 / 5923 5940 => -2.9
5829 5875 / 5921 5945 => 0.5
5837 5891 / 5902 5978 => 13.8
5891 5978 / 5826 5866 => -1.7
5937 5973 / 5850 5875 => 0.8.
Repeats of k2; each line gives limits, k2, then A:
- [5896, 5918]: 13.7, 1.37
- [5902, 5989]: 10.7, 1.07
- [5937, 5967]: 4.9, 0.49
